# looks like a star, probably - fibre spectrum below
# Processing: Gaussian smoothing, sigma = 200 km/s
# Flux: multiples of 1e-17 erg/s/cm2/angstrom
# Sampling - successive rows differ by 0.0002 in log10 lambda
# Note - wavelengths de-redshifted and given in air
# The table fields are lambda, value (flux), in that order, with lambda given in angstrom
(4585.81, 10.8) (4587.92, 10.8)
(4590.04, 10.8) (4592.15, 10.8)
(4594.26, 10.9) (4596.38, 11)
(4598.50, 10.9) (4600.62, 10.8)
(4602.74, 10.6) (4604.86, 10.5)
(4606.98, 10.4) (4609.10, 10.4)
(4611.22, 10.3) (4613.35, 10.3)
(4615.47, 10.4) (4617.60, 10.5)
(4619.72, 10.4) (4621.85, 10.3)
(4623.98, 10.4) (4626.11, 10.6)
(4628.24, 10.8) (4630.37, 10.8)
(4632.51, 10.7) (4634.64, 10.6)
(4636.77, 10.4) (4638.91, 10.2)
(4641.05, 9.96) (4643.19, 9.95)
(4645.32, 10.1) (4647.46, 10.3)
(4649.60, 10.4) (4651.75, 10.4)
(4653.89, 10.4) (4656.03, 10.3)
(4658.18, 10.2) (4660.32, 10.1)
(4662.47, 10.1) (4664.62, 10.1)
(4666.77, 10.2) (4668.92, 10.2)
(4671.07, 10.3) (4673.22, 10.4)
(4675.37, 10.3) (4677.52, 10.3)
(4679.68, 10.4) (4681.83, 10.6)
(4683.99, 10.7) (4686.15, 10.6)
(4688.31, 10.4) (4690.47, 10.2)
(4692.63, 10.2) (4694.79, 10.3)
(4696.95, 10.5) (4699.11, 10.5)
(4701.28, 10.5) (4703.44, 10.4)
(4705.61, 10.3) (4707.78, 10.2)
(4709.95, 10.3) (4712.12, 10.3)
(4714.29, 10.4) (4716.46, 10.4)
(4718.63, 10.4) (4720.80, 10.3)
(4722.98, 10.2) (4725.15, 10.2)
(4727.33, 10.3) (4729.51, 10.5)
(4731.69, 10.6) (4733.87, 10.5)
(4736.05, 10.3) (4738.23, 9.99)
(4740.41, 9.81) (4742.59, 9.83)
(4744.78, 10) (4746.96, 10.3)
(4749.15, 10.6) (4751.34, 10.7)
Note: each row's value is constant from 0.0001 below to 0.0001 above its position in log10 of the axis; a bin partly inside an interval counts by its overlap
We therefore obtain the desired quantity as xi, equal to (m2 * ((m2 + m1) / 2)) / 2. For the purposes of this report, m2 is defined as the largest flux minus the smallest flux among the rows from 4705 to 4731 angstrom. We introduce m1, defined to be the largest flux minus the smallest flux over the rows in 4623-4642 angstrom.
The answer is 0.09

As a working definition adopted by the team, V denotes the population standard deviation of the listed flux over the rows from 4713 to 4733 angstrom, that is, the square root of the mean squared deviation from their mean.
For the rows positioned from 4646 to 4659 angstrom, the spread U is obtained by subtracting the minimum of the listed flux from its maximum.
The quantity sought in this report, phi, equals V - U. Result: -0.08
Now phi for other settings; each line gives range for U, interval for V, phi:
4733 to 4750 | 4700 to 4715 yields -0.70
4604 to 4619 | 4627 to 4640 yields 0.02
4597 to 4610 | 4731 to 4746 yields -0.20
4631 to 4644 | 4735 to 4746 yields -0.57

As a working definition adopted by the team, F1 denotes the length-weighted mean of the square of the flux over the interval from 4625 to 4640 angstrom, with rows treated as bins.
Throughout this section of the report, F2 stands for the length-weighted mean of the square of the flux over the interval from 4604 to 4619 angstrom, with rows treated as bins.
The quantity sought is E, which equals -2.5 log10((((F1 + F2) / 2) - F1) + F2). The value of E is -5.07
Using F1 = 112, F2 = 108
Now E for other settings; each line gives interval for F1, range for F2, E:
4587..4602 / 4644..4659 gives -5.00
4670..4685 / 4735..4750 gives -4.99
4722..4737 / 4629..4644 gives -5.09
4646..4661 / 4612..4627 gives -5.10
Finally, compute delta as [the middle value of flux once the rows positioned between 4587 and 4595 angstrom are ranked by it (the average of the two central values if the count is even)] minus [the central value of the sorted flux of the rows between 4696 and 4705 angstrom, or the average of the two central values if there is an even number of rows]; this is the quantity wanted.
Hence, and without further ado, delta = 0.30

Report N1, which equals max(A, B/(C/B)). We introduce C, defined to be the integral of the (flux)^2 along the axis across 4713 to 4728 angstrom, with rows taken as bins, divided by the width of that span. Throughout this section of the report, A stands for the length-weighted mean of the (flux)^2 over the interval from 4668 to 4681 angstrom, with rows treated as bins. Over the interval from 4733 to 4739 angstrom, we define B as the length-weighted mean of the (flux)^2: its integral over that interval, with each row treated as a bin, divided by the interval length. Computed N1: 107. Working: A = 107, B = 105.5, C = 106.4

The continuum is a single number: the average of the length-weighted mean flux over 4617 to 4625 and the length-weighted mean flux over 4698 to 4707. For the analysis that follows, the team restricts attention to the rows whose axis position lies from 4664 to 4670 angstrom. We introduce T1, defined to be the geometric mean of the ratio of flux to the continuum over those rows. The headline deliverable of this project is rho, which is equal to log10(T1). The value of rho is -0.010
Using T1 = 0.977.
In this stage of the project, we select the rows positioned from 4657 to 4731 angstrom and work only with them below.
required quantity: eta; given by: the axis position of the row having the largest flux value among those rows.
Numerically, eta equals 4683.99 angstrom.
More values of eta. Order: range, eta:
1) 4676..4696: 4683.99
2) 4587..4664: 4596.38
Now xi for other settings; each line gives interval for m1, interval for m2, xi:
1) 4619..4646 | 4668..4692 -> 0.17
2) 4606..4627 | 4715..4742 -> 0.22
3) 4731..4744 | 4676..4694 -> 0.16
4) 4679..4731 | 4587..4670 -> 0.41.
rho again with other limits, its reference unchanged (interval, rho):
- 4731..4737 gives 0.002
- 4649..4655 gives 0.000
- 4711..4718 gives -0.002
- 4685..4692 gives 0.000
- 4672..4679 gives -0.003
